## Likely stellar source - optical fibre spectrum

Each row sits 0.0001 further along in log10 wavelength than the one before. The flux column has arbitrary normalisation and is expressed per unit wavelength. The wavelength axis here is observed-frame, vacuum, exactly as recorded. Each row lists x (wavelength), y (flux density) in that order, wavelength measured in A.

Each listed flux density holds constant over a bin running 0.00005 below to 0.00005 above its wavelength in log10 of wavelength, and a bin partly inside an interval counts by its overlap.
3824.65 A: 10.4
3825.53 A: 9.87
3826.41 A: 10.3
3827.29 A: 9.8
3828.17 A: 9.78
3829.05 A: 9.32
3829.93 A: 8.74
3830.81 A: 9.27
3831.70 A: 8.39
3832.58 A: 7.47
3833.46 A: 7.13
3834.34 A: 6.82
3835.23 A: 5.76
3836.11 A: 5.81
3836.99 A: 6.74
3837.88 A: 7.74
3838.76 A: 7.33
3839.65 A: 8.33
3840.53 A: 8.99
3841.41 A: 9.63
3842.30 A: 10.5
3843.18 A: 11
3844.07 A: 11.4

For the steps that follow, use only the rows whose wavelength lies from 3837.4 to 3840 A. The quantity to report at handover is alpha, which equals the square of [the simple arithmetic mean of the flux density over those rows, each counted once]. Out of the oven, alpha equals 61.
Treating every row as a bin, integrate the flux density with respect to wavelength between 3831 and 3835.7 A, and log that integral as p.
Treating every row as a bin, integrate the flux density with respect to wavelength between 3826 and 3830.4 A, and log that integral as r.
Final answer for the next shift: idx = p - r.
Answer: -8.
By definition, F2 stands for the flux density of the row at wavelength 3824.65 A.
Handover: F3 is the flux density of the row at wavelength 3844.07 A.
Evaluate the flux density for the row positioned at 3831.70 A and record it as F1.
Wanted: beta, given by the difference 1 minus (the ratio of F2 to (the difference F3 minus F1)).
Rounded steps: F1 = 8.39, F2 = 10.4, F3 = 11.4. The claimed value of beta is -2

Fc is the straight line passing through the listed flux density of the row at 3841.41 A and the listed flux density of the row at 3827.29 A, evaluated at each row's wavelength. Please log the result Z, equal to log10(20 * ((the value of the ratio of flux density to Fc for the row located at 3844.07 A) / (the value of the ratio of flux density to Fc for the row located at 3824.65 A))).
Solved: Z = 1.35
